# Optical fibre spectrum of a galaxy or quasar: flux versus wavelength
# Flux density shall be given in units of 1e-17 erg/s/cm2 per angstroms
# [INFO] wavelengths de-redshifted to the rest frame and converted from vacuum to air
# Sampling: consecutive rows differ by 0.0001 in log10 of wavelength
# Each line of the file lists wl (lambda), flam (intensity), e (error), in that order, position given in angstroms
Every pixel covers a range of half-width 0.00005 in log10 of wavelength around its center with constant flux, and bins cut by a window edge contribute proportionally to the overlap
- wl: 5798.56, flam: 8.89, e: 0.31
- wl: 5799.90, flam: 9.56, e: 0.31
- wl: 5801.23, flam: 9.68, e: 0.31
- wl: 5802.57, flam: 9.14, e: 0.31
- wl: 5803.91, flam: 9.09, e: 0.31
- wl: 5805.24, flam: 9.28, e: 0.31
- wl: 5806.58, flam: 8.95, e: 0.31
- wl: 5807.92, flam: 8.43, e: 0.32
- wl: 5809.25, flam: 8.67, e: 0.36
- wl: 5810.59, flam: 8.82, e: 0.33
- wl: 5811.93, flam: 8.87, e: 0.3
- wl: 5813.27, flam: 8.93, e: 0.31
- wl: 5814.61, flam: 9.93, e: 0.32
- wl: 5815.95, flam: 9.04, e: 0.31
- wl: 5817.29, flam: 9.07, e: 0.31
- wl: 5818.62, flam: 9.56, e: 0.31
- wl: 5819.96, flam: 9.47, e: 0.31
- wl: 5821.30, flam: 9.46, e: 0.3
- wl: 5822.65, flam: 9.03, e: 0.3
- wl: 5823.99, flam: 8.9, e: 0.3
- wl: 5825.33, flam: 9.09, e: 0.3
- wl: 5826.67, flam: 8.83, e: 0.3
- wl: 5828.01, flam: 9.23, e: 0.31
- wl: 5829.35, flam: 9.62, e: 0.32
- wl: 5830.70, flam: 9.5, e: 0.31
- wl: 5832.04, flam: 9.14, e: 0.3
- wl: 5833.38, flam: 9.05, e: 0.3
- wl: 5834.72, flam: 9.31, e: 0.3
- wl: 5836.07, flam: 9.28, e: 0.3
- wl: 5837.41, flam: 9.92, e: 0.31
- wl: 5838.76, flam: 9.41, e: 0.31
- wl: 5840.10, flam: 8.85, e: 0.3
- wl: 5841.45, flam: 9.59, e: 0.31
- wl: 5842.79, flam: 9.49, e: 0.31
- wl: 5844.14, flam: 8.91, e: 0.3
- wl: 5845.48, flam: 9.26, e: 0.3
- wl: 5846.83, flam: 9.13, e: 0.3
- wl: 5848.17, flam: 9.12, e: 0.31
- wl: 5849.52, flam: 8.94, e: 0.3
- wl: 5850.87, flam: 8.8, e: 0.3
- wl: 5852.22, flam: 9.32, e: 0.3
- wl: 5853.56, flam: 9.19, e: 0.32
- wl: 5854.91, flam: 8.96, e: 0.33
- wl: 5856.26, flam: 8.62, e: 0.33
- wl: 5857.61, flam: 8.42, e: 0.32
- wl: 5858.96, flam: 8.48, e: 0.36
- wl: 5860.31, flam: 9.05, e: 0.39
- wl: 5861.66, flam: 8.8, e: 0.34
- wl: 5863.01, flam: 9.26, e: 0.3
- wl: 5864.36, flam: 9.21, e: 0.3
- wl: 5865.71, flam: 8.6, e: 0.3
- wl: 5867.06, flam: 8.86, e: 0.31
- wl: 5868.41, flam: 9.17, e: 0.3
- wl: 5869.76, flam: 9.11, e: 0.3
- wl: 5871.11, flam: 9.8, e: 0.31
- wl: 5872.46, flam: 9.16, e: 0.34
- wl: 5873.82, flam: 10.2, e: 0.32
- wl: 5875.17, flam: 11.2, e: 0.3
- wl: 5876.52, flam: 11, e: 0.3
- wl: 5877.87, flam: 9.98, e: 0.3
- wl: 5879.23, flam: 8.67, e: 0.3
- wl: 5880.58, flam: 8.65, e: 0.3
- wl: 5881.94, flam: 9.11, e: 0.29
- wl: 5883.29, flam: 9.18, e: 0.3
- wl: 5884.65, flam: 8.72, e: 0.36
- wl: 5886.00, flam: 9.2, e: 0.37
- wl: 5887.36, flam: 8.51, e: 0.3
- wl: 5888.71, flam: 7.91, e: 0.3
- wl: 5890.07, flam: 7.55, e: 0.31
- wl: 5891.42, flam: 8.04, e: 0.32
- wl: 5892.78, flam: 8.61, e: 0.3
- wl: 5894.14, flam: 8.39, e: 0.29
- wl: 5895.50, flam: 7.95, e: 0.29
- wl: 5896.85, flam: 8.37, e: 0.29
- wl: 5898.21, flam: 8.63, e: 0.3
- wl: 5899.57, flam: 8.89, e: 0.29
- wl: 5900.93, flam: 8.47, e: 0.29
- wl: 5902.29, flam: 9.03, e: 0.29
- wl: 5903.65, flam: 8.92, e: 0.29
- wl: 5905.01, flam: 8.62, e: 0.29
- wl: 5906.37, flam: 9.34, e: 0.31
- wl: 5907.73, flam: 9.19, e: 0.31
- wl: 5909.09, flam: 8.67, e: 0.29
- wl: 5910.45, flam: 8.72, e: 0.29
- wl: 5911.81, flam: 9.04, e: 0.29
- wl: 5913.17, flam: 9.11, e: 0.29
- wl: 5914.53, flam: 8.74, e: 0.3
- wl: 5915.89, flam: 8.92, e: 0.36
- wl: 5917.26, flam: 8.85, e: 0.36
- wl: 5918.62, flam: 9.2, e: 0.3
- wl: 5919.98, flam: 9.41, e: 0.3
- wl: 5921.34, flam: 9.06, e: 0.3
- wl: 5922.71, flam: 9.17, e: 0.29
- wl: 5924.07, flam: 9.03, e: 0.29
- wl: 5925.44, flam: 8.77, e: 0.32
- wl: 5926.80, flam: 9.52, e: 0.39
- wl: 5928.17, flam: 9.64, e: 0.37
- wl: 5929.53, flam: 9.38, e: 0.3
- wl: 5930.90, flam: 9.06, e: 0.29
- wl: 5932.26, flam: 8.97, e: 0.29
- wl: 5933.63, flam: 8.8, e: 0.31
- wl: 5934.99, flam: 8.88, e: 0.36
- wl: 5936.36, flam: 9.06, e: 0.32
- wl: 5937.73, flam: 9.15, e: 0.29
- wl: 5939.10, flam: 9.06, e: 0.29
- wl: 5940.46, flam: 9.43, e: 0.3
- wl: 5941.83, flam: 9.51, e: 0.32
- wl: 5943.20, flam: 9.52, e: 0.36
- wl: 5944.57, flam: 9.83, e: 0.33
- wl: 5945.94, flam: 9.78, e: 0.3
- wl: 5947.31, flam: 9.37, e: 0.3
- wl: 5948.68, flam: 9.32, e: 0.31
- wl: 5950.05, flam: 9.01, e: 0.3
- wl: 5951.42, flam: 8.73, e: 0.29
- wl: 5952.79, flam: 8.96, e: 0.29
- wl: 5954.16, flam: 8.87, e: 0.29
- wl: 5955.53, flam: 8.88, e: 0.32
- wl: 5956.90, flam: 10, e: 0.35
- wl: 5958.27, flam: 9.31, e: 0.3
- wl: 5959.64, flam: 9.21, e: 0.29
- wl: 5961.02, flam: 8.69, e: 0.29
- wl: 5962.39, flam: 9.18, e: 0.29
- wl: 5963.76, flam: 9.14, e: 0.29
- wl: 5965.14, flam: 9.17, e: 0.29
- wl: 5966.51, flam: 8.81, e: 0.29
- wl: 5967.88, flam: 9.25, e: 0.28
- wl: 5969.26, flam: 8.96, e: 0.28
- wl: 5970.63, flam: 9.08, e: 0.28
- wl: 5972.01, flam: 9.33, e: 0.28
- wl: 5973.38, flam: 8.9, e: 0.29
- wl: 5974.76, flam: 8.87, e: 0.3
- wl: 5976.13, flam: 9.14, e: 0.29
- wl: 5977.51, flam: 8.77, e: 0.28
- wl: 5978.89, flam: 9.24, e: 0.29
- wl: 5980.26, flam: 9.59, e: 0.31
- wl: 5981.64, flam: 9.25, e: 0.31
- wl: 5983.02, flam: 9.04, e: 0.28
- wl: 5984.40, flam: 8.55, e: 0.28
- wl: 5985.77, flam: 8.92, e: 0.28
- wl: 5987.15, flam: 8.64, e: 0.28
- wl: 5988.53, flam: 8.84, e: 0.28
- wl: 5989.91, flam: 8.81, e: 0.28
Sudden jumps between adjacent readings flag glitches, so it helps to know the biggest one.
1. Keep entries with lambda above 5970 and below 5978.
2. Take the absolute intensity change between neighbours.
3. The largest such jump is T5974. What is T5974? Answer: 0.43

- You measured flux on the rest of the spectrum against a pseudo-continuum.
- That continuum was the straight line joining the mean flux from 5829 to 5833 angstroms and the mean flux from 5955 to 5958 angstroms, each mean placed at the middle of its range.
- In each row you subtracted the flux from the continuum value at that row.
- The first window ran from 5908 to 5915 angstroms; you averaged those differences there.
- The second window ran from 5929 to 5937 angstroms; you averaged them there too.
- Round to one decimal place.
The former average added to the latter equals 1.0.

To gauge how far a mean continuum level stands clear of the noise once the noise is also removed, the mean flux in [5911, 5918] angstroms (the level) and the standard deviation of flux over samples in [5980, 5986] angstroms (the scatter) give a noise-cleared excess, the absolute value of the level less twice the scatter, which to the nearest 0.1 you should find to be 8.2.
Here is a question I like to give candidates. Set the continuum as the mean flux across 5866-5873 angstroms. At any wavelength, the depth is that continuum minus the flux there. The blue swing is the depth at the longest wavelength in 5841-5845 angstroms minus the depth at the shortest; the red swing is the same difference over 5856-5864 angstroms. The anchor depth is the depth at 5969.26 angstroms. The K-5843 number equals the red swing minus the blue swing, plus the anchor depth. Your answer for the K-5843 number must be -1.1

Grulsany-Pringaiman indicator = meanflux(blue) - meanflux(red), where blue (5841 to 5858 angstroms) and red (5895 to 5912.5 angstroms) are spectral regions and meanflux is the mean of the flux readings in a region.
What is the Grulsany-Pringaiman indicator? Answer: 0.3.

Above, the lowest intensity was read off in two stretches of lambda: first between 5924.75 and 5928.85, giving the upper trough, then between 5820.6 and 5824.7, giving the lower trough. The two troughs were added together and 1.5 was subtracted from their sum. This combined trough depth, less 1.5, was 16.2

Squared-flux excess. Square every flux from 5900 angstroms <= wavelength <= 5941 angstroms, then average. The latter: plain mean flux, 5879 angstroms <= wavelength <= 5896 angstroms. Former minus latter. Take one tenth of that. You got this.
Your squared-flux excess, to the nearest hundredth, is 7.33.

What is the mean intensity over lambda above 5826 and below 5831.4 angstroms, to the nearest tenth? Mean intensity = 9.3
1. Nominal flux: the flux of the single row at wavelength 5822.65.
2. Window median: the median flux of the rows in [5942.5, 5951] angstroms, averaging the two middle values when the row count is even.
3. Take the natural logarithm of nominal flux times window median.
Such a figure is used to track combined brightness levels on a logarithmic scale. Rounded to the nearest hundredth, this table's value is 4.45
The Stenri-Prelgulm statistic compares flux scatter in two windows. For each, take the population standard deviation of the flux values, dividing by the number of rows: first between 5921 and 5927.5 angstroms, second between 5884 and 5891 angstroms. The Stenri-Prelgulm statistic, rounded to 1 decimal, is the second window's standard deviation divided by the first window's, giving 2.4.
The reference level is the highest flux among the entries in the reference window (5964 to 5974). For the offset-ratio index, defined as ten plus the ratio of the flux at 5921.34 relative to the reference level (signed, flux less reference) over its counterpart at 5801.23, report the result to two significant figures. 9.2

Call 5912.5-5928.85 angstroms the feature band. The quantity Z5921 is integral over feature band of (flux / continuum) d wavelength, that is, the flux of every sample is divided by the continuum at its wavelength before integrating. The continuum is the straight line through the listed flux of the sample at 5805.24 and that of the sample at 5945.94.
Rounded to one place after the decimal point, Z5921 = 15.4 angstroms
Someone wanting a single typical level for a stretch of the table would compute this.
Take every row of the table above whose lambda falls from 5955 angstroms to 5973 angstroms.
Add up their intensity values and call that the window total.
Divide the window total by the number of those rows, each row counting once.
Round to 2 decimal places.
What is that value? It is 9.15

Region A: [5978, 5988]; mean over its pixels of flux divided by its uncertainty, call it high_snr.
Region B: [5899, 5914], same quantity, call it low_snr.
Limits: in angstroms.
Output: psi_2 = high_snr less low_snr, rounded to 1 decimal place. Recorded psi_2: 0.8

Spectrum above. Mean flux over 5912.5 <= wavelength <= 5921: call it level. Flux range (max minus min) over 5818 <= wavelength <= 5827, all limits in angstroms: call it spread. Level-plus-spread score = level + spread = 9.8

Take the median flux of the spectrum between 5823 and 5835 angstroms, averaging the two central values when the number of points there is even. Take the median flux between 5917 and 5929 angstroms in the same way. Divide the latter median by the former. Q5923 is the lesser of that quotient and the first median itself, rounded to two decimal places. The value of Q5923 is 1.00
